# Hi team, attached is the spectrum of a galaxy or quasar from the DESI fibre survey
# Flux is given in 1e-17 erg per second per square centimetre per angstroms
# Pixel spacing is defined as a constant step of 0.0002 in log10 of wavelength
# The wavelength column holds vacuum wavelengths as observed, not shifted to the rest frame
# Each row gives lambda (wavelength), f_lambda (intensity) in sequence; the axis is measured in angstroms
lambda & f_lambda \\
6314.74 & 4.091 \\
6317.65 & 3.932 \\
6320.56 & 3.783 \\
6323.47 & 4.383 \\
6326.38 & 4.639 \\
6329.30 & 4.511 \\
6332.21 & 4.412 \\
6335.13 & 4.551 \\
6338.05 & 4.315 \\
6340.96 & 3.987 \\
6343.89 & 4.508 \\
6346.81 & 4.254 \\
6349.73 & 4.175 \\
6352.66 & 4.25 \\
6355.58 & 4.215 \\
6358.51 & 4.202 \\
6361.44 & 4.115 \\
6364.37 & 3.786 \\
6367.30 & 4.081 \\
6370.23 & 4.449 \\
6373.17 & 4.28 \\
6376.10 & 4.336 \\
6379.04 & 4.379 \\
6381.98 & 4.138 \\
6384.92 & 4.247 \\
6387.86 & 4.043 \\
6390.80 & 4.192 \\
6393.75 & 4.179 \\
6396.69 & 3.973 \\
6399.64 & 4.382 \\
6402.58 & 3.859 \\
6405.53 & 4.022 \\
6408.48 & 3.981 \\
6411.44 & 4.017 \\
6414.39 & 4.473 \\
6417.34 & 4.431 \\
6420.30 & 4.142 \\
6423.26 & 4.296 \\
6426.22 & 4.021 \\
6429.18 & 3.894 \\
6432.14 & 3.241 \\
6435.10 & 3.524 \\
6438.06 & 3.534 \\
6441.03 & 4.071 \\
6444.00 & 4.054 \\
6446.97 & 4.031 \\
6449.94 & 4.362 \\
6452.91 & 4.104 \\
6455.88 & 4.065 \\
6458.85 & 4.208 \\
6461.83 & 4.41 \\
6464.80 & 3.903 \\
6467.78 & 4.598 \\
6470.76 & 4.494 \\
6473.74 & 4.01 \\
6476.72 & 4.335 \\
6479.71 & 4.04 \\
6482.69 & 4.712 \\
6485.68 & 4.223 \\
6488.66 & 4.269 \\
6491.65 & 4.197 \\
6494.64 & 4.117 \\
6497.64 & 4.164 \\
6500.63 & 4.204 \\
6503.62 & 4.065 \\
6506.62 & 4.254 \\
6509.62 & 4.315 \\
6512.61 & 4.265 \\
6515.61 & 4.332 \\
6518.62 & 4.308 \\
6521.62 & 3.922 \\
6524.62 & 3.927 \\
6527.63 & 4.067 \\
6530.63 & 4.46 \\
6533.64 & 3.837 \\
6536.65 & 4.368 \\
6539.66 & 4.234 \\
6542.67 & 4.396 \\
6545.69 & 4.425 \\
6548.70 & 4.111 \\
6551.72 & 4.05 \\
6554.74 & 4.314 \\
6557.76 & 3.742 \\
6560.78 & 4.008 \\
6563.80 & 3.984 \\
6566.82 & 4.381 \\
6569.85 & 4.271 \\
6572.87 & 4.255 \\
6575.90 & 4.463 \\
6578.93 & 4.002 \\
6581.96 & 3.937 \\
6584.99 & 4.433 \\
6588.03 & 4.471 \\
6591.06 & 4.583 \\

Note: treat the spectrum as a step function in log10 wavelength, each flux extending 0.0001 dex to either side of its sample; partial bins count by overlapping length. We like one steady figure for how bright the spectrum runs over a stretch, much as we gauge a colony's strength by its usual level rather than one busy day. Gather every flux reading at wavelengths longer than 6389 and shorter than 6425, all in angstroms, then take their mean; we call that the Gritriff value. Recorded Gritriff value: 4.16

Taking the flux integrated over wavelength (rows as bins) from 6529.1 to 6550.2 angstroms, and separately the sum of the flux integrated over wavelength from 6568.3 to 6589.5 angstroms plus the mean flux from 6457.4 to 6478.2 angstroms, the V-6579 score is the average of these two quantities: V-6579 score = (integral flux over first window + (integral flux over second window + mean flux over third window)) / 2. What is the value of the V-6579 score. 92.3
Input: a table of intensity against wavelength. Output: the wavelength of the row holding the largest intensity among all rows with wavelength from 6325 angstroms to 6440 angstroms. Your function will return 6326.38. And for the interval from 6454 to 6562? 6482.69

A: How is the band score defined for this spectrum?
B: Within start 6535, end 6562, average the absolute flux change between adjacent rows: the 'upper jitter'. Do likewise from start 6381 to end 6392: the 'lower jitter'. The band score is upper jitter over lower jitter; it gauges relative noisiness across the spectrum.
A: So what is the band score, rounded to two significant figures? 1.5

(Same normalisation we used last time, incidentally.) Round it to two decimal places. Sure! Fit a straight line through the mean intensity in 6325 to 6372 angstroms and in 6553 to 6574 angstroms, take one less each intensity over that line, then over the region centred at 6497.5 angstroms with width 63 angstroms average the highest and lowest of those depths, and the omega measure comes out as -0.03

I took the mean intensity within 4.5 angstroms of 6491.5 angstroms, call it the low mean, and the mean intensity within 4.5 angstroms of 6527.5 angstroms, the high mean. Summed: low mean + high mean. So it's 8.35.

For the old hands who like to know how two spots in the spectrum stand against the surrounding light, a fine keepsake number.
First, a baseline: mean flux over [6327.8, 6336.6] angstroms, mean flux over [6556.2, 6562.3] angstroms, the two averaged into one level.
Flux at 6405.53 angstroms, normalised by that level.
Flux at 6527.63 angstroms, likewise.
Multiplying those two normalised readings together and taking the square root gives 0.97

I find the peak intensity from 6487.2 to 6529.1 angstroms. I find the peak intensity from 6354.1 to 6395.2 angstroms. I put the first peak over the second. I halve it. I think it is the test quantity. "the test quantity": 0.487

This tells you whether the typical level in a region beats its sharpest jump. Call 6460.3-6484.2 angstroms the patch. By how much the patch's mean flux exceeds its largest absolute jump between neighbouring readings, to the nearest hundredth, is 3.62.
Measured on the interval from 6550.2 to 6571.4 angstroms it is 3.54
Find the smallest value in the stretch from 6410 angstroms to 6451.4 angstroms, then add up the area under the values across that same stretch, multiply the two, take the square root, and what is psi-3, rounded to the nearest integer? 23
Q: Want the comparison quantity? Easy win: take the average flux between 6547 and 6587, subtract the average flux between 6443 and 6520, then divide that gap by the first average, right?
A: -0.02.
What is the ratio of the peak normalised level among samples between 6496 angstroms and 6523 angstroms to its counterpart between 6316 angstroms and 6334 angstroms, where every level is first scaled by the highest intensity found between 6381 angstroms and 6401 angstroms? 0.93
